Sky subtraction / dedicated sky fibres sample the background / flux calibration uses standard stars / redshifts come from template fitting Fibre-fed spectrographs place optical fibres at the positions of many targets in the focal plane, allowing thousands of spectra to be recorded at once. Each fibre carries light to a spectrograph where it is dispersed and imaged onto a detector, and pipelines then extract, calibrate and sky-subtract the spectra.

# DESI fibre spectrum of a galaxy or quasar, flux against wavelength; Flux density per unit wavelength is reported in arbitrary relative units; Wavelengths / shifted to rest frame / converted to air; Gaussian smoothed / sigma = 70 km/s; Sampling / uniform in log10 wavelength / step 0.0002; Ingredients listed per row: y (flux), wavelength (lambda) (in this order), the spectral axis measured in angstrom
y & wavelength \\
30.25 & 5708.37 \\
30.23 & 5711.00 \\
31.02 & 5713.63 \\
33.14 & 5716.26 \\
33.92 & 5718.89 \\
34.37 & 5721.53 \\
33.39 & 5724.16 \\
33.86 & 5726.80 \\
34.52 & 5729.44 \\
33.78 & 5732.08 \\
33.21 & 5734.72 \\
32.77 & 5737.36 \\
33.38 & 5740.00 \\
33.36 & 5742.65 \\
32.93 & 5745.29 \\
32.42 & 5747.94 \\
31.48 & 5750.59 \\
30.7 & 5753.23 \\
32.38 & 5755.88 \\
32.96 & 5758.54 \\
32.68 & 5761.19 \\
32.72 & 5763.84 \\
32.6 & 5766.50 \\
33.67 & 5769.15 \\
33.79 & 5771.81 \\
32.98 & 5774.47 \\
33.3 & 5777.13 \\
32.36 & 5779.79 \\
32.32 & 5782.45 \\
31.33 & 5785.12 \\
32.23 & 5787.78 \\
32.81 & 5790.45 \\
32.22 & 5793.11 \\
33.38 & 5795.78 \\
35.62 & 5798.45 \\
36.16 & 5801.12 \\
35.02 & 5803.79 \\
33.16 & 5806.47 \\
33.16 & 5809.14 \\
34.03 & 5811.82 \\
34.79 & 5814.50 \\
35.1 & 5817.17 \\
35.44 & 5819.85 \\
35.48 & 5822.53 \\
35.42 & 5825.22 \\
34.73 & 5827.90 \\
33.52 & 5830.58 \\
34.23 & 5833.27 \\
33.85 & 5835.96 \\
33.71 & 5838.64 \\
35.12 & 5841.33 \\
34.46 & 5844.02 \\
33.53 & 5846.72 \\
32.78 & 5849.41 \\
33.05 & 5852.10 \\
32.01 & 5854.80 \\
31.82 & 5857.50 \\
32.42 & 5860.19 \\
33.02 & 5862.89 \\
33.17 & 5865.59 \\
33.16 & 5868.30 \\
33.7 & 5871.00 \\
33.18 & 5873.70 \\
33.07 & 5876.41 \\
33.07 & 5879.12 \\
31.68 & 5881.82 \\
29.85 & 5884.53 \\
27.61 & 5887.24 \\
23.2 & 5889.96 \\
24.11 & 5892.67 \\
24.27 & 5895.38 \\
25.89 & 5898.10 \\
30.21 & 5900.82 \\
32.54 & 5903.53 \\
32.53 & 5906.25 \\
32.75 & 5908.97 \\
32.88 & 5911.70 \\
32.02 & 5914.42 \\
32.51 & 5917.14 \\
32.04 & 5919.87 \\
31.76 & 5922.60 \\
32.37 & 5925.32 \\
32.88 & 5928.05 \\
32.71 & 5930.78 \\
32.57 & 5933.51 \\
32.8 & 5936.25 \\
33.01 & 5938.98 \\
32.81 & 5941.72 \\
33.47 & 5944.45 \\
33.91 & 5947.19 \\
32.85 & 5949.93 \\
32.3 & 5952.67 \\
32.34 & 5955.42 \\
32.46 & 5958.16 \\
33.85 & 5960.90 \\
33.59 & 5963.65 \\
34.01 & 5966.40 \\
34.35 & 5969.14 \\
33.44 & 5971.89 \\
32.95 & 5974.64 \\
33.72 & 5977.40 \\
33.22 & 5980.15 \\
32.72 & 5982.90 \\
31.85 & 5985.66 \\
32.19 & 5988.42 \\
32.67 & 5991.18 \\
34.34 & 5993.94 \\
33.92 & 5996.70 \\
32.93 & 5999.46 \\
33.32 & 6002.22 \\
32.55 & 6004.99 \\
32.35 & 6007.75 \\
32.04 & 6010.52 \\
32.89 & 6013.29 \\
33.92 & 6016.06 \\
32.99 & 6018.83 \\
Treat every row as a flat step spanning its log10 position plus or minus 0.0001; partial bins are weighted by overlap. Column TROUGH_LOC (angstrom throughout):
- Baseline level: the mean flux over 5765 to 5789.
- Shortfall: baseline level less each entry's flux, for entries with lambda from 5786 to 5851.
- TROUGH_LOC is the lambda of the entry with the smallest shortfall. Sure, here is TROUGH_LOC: 5801.12 angstrom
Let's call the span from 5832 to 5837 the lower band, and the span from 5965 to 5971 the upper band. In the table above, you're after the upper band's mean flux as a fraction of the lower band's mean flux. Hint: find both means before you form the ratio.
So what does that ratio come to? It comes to 1.00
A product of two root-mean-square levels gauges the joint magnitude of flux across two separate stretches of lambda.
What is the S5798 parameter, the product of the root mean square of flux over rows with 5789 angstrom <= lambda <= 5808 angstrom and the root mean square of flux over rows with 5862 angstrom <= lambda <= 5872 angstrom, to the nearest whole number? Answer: 1134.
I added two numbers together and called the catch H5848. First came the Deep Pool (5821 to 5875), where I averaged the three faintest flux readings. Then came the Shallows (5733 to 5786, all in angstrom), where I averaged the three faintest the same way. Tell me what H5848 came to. 63.3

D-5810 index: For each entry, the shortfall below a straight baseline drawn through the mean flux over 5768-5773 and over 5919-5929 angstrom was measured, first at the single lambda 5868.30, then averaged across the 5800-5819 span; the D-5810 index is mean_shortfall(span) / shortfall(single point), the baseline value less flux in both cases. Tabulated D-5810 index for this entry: 3.1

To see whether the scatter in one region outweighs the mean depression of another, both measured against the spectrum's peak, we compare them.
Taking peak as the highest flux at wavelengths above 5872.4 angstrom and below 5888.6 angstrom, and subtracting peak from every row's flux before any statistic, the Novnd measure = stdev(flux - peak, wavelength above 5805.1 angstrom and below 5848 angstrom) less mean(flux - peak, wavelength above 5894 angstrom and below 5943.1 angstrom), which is 2.4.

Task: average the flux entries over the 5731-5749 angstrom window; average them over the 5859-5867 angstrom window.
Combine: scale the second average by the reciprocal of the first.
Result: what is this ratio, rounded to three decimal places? 0.992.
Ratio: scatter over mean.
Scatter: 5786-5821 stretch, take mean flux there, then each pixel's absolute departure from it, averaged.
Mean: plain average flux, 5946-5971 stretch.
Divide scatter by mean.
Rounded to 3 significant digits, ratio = 0.0352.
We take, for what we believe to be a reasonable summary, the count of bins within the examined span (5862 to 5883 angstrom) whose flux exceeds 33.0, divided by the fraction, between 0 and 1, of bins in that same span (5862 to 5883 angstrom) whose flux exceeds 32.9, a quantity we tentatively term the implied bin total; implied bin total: 8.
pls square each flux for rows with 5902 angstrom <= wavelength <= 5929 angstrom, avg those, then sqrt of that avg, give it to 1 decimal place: 32.4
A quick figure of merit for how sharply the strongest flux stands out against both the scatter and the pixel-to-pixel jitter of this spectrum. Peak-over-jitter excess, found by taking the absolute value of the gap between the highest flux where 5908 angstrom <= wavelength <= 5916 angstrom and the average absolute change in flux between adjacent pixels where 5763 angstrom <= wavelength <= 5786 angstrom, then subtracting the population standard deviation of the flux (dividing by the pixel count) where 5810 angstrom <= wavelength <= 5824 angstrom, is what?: 31.8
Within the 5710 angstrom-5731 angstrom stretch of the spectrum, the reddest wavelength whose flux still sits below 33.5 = 5724.16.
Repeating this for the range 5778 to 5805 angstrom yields 5795.78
